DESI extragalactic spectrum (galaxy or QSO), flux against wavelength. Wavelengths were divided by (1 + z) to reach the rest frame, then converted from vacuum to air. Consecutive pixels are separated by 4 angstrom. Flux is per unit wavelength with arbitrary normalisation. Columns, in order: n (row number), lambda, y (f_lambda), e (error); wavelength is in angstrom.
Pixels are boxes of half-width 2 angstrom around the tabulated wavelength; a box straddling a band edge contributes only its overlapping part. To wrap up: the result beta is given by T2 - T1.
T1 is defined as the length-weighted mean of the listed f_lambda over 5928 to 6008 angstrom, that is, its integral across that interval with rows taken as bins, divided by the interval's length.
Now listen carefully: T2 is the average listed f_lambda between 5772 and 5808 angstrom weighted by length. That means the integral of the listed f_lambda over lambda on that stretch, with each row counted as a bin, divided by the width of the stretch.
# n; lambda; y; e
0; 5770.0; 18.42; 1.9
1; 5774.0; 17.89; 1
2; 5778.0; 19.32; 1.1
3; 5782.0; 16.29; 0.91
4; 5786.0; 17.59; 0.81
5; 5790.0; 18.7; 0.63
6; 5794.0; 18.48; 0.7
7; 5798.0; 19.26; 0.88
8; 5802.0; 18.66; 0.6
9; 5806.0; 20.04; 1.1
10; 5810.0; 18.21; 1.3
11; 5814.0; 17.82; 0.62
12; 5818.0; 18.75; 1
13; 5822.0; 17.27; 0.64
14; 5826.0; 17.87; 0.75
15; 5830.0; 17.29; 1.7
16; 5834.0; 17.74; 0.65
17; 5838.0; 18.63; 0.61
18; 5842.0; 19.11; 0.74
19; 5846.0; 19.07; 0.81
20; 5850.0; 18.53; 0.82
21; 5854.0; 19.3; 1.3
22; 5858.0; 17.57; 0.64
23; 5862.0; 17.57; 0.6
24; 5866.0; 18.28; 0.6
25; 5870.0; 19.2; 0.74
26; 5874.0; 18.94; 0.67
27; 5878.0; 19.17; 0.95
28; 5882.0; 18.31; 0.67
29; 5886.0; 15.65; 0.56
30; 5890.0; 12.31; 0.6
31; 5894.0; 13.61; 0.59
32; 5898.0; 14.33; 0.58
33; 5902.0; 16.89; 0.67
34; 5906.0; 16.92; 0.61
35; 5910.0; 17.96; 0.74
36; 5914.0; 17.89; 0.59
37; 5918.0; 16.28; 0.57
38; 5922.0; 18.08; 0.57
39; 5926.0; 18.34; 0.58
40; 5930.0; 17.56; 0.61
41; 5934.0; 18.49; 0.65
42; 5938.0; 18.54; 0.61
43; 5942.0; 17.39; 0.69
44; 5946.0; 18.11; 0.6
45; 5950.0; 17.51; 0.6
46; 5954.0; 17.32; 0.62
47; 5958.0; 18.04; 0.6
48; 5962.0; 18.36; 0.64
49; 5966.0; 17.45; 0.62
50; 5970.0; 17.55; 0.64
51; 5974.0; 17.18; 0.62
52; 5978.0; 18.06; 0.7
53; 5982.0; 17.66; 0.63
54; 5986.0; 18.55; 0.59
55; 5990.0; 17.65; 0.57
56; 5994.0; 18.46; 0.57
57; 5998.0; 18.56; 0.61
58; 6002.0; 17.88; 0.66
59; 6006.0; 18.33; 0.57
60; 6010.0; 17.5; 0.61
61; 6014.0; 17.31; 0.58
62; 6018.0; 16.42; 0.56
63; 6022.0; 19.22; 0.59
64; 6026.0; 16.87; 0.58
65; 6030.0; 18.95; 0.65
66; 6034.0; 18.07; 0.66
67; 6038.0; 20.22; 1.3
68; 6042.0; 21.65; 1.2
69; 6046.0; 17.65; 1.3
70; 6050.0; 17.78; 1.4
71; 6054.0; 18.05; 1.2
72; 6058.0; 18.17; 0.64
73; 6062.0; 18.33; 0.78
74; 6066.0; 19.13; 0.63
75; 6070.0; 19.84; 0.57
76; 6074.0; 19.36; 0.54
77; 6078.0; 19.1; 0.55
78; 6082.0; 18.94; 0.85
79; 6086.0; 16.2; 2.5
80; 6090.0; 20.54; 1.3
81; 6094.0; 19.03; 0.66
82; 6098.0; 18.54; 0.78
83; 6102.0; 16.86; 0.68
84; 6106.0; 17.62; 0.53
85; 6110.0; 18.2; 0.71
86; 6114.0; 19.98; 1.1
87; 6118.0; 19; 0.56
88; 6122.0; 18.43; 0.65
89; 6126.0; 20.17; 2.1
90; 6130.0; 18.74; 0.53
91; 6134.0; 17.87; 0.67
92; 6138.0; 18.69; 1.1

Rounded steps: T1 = 17.9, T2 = 18.47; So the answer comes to 0.54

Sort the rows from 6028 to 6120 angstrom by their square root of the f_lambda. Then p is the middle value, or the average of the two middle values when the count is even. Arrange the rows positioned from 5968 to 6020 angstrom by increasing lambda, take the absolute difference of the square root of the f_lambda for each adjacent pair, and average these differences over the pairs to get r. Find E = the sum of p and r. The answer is 4.42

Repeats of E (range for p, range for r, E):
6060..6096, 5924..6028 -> 4.46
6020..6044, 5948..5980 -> 4.43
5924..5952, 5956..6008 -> 4.32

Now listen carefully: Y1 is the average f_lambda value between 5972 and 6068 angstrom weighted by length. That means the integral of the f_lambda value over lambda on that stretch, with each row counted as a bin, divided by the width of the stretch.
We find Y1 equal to 18.2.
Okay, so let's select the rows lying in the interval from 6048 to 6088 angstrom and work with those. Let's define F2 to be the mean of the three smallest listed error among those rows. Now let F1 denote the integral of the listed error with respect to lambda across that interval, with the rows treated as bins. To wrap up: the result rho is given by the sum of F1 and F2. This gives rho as 39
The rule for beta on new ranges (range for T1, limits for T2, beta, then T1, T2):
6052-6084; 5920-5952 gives -0.86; 18.9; 18.00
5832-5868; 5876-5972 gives -1.25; 18.4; 17.17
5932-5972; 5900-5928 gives -0.40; 17.9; 17.48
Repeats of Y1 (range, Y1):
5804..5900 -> 17.7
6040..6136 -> 18.7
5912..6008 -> 17.9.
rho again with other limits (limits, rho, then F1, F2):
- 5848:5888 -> 31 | 30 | 0.587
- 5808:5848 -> 36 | 35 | 0.623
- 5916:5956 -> 25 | 24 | 0.573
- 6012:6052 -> 36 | 35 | 0.573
